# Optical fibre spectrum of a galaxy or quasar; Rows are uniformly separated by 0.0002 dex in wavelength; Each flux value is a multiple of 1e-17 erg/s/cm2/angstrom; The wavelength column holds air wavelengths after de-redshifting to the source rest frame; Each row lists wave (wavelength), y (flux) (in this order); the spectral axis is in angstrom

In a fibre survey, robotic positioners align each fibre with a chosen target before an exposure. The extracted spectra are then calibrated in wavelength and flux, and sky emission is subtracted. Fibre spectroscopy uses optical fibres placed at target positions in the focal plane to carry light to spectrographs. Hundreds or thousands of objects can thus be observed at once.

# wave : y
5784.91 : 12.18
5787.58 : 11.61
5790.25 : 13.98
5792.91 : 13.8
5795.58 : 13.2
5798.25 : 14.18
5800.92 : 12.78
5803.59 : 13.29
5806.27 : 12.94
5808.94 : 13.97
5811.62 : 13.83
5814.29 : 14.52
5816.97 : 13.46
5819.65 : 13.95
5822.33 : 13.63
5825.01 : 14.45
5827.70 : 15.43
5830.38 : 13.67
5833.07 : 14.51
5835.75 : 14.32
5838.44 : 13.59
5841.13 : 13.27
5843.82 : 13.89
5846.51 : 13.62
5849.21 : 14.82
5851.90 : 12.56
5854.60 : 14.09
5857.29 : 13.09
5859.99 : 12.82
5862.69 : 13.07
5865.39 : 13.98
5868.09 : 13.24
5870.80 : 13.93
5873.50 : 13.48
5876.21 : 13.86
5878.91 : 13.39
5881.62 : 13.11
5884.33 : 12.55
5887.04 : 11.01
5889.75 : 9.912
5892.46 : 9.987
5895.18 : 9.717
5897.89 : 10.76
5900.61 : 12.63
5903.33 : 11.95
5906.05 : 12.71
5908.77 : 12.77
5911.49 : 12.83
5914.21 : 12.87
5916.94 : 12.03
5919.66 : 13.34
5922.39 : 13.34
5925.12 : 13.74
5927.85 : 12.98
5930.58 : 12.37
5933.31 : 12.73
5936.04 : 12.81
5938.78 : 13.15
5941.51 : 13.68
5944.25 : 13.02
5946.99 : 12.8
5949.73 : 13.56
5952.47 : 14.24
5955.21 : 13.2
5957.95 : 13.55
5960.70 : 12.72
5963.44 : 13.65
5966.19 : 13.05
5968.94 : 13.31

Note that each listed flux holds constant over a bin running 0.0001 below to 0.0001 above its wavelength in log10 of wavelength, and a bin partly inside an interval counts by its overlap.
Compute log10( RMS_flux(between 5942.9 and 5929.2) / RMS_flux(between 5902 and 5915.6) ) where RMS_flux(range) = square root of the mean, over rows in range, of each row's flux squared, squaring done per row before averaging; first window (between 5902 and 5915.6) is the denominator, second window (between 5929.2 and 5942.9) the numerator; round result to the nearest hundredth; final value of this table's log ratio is 0.01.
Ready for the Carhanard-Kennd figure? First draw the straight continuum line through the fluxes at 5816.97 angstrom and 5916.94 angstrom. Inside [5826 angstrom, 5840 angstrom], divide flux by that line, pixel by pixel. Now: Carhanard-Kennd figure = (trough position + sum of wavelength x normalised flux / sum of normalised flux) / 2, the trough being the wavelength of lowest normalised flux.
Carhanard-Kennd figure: 5831.7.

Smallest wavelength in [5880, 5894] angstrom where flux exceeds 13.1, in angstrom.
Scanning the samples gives 5881.62 angstrom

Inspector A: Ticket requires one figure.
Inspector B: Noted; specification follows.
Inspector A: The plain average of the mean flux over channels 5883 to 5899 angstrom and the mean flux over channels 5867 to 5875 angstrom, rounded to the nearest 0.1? 12.1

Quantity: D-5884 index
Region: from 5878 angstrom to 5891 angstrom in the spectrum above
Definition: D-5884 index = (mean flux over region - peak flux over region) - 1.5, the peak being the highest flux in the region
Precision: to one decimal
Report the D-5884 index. -2.9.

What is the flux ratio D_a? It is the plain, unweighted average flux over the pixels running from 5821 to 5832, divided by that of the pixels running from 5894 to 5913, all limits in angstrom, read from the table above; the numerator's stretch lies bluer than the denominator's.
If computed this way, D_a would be 1.20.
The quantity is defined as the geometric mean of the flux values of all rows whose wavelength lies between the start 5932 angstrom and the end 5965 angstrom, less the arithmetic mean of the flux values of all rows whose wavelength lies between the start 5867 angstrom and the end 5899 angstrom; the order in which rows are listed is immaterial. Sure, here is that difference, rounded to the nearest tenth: 1.2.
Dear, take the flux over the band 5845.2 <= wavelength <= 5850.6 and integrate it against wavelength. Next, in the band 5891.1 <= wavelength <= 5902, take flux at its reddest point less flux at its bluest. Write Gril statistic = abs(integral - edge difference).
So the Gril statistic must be 74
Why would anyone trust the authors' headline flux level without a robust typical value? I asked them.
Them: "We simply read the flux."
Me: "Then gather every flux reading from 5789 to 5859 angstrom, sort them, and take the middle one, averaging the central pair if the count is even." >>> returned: 13.8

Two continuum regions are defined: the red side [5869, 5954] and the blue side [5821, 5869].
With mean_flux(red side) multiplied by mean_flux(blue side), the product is 174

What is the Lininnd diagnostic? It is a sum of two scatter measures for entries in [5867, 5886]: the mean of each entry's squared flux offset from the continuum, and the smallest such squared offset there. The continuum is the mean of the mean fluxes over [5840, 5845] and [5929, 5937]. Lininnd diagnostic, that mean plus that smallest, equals 0.3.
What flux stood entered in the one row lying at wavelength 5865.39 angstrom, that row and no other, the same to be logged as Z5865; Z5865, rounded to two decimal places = 13.98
